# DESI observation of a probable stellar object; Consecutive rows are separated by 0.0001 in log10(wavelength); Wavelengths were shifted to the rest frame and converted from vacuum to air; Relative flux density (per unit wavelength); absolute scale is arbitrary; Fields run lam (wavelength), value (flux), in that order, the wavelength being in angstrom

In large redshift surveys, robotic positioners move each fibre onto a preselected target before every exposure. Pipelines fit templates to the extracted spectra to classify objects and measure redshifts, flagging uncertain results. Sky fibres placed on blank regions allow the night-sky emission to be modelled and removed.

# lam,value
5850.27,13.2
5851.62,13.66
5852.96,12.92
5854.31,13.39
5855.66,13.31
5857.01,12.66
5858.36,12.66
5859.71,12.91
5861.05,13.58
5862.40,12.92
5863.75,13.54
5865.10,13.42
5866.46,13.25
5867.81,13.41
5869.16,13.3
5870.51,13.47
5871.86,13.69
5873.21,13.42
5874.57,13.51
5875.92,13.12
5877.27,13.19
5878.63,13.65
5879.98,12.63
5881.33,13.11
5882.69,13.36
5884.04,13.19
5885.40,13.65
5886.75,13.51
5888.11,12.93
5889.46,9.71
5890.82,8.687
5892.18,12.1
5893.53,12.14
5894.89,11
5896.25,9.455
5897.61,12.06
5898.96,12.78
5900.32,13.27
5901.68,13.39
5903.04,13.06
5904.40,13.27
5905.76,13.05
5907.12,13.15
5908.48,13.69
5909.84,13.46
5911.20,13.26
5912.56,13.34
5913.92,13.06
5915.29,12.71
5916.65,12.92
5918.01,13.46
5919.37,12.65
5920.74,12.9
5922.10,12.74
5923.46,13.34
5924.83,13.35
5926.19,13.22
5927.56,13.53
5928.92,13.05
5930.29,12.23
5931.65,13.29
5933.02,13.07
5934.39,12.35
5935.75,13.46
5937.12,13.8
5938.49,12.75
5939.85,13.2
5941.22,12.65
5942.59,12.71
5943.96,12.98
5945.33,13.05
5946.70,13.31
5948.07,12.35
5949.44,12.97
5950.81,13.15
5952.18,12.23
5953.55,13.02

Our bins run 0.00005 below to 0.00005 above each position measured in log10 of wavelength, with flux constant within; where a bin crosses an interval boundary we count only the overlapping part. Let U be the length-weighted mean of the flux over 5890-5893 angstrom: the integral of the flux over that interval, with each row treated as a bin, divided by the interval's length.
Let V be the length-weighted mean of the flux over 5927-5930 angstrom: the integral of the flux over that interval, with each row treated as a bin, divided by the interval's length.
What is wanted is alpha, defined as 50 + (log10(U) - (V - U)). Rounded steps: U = 10.4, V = 13.1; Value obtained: 48.3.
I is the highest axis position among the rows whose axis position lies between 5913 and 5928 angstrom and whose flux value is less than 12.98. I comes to 5922.10 angstrom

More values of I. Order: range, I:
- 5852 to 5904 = 5898.96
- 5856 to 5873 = 5862.40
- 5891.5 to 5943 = 5942.59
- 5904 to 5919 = 5916.65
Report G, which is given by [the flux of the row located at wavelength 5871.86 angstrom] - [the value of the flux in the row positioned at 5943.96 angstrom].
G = 0.71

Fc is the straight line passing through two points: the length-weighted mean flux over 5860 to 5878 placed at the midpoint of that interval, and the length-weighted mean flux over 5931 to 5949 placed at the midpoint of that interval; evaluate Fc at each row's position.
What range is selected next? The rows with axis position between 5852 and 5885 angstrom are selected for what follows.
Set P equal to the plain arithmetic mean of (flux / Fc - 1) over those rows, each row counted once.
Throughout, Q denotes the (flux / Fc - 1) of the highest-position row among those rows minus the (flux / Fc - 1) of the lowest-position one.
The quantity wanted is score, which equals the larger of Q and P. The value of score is 0.03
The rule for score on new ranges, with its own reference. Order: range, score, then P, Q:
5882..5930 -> -0.01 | -0.036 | -0.01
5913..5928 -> 0.04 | -0.001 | 0.04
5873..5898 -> -0.07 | -0.071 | -0.09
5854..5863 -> -0.03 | -0.027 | -0.03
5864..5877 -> 0.00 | 0.003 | -0.02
